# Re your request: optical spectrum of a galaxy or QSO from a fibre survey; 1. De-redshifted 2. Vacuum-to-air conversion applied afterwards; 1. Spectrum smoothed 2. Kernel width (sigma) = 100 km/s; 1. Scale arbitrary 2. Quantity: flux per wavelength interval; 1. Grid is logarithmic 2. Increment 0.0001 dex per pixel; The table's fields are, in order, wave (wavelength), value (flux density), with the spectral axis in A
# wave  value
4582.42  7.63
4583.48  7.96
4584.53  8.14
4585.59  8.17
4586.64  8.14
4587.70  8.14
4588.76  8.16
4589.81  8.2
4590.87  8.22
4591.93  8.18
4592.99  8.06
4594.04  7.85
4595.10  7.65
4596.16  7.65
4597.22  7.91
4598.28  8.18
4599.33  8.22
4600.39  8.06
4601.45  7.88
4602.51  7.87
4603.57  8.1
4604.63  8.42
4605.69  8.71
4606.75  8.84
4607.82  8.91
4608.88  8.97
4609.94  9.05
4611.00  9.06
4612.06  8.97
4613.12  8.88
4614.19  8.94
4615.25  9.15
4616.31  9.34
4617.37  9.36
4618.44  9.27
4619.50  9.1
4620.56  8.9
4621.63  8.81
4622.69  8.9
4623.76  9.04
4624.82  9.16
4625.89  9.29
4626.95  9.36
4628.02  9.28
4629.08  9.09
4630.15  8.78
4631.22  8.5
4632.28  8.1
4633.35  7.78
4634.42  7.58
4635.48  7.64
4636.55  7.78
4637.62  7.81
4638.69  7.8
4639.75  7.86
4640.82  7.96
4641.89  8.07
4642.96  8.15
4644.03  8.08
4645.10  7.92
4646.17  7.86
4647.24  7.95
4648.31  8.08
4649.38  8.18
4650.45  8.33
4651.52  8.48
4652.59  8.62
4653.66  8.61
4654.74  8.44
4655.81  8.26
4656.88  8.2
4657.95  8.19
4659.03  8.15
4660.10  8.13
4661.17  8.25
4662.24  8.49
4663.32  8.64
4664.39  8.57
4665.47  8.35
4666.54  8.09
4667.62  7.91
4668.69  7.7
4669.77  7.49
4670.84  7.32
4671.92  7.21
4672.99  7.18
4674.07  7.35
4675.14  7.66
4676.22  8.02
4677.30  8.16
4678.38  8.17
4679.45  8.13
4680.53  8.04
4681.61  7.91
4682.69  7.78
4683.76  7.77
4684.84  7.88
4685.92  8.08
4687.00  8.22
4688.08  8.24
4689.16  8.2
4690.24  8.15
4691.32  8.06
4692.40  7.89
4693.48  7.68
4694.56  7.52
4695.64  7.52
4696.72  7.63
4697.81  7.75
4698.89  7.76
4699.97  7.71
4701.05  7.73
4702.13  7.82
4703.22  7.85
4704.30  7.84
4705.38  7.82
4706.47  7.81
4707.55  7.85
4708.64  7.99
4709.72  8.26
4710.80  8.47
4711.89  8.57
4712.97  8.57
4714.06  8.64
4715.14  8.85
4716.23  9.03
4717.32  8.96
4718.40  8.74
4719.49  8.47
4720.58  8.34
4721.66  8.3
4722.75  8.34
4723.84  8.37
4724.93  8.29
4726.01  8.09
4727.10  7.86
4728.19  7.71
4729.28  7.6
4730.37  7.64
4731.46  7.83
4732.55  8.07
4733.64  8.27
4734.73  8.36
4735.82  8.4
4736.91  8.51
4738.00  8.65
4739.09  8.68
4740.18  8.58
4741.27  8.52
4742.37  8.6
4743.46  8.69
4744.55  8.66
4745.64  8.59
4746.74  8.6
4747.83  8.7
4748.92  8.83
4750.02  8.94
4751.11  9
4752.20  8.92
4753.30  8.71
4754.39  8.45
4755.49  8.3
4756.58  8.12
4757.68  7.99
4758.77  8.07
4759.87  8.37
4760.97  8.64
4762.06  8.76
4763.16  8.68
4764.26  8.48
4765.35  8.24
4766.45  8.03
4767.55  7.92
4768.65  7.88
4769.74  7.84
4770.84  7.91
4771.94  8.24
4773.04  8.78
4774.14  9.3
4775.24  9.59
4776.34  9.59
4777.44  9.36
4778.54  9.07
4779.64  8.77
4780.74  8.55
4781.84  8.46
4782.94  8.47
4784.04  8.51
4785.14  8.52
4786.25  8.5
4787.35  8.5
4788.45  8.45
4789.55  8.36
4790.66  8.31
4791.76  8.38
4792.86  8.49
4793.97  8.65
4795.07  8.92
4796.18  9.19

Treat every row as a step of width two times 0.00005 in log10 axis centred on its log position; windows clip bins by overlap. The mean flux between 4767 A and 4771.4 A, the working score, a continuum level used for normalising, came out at 7.9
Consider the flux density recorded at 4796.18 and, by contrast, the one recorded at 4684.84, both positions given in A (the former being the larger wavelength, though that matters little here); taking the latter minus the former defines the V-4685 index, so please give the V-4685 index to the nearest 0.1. -1.3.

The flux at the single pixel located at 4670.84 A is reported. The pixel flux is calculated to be 7.32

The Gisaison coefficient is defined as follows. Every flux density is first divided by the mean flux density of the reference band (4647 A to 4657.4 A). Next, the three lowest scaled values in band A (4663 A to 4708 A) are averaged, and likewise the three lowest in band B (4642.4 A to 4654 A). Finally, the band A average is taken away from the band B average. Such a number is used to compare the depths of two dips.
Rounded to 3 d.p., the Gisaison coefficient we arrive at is 0.081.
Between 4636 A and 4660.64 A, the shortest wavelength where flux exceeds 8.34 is 4651.52 A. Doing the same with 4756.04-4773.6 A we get 4759.87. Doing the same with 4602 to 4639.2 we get 4604.63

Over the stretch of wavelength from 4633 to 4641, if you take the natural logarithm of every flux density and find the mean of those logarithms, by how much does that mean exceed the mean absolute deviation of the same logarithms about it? 2.04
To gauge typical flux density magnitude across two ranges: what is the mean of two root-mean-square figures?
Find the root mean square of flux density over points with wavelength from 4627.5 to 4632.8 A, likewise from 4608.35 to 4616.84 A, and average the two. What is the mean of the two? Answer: 8.9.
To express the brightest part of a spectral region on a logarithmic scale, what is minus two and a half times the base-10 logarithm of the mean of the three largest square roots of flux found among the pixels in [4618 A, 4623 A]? -1.20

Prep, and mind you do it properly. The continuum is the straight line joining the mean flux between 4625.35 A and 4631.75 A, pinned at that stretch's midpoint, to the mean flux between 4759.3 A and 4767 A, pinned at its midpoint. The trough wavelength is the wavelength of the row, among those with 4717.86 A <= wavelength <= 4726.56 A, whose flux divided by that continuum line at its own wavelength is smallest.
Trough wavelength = 4726.01 A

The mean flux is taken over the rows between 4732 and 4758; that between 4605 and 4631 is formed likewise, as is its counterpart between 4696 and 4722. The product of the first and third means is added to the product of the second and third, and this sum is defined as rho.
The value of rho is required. 144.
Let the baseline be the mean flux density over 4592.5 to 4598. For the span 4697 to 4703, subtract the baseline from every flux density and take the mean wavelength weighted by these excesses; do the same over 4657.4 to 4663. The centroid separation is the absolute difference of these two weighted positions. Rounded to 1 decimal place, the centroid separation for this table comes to 39.2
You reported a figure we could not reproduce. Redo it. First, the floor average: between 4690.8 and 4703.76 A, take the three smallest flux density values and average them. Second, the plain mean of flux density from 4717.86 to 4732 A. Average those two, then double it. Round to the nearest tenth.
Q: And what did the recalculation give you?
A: 15.7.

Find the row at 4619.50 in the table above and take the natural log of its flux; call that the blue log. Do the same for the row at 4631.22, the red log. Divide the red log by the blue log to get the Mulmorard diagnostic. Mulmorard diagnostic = 0.97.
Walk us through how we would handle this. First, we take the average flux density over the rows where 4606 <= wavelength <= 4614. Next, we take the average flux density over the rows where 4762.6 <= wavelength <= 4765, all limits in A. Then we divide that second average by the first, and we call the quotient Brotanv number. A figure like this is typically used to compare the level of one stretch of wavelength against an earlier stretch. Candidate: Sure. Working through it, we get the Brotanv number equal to 0.96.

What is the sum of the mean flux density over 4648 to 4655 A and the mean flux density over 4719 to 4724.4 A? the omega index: 16.8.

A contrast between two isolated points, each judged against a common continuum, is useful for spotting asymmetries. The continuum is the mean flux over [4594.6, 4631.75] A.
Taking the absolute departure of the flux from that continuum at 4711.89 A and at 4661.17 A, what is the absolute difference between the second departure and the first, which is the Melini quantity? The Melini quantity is 0.32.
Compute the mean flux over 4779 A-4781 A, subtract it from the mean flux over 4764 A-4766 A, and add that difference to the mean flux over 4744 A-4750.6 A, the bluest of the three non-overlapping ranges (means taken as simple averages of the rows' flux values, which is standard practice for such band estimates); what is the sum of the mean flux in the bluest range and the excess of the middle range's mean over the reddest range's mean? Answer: 8.4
